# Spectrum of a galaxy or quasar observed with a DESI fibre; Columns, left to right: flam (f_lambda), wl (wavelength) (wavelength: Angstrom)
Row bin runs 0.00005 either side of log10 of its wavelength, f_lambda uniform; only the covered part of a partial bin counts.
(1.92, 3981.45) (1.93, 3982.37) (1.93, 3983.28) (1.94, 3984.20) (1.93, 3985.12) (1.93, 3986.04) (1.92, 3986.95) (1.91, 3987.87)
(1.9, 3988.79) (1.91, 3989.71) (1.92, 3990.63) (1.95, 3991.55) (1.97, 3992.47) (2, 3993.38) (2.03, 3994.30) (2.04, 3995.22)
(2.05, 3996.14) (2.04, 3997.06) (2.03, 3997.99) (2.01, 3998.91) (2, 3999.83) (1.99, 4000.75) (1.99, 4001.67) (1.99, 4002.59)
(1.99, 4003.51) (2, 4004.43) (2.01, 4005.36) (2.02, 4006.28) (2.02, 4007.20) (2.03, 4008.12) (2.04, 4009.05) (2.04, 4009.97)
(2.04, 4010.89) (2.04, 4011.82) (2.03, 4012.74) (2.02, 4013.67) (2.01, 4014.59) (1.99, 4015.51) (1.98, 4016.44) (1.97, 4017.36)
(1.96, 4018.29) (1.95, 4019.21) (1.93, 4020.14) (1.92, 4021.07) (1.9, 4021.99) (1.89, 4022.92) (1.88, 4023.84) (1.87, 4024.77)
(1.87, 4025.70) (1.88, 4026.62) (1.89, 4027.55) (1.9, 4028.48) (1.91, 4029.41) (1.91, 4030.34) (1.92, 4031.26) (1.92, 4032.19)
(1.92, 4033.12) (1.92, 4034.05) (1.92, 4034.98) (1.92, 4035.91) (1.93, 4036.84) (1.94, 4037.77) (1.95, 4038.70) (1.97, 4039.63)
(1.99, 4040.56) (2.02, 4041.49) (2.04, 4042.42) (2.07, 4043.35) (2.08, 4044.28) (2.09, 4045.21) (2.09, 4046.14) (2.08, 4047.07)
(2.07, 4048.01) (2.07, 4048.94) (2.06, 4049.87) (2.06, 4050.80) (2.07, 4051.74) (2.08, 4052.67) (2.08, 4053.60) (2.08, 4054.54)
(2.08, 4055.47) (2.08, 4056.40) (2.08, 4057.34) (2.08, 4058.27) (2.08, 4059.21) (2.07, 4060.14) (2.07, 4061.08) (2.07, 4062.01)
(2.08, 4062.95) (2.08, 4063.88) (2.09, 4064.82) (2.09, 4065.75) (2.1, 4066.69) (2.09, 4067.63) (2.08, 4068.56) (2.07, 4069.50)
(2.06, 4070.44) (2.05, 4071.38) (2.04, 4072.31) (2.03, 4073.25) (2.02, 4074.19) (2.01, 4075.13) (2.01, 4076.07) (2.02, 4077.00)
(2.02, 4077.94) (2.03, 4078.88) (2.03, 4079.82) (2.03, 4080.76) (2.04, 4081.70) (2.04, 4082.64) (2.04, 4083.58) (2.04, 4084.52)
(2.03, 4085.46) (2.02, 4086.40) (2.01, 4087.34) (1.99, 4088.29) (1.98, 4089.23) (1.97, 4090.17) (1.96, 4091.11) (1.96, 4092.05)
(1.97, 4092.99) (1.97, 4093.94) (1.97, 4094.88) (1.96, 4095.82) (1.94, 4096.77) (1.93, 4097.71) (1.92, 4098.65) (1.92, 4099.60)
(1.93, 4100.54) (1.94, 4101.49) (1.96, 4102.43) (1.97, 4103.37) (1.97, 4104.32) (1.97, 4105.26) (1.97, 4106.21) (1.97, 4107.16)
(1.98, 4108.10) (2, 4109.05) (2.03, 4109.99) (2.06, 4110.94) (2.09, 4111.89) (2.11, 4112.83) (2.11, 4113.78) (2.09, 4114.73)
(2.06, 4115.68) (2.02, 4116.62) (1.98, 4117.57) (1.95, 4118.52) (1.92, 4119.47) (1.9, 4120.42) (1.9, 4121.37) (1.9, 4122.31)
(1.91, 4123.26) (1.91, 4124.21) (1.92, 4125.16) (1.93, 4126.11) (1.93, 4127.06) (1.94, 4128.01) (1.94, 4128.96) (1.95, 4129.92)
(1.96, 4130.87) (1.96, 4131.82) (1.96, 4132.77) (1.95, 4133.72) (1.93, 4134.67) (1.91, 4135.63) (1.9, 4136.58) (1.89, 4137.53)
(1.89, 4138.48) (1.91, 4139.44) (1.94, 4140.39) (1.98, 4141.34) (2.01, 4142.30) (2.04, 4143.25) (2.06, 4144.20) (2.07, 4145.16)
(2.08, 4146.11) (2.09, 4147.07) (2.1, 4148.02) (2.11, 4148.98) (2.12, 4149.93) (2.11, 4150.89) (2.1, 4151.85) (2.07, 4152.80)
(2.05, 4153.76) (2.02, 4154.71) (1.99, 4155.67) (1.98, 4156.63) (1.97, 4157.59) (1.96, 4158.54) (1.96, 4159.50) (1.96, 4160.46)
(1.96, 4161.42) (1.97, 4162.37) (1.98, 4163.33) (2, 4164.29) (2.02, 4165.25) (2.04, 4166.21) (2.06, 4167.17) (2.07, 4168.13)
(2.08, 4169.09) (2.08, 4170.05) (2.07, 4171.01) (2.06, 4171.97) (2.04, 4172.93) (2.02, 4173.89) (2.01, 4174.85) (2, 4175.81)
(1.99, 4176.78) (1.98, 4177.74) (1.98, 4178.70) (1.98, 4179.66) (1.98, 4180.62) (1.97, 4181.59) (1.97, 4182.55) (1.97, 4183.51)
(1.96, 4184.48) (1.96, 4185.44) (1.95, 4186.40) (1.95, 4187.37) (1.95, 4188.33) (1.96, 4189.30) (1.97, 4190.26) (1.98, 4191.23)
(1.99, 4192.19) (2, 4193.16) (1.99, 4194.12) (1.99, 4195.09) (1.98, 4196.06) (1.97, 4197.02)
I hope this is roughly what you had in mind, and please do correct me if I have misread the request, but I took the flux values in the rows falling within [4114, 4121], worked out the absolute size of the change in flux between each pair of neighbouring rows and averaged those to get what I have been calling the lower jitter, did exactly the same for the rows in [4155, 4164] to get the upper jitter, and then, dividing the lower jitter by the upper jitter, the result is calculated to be 5.1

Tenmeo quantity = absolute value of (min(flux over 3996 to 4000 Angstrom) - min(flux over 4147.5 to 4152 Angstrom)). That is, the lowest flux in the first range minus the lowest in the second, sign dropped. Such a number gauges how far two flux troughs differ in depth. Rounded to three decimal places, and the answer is 0.100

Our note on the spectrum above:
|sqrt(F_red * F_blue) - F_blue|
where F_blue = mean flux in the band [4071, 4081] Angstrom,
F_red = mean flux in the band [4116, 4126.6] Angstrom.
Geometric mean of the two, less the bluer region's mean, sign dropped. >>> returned 0.05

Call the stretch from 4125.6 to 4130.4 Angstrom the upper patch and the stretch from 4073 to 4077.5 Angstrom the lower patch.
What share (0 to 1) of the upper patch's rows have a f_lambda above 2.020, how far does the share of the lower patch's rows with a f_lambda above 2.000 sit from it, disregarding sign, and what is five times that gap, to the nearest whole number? 5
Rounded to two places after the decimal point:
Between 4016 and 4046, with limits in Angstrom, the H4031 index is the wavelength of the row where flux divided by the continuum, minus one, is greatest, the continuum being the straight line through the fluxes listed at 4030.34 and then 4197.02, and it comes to 4045.21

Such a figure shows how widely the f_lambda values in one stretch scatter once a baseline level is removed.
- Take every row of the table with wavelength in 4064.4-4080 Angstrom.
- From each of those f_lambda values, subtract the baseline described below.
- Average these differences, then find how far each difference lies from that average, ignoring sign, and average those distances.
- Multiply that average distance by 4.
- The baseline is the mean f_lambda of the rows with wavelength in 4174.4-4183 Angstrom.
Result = 0.11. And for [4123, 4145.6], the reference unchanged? 0.15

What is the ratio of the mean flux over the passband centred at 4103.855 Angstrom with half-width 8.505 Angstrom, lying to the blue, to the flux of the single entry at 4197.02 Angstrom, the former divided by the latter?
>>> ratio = 1.00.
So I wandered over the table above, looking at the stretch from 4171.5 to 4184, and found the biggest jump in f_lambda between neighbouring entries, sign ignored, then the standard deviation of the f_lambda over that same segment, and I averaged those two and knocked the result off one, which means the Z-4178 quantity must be 0.976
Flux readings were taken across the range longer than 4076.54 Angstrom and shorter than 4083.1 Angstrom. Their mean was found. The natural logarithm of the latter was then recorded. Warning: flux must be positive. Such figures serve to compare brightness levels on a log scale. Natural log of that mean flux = 0.708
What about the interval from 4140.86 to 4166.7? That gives 0.708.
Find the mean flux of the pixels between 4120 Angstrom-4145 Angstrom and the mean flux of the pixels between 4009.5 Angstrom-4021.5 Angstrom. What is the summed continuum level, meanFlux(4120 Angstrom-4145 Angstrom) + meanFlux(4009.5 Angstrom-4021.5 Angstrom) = 3.93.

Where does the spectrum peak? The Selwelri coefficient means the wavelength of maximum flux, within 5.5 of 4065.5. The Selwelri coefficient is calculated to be 4066.69 Angstrom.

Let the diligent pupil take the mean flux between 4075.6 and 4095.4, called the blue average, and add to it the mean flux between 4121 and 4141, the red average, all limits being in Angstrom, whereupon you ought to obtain 3.93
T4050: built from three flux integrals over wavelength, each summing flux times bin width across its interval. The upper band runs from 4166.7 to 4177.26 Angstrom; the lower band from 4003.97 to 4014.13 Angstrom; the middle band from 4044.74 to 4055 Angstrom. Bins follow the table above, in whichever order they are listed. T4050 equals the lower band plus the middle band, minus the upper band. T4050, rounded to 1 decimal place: 20.3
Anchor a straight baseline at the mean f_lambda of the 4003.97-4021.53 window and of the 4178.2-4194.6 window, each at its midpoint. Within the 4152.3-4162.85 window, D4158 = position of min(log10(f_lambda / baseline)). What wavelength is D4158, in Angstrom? 4158.54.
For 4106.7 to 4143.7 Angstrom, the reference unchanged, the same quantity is 4137.53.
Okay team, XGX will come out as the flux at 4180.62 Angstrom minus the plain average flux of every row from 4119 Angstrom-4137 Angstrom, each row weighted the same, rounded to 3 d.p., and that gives 0.053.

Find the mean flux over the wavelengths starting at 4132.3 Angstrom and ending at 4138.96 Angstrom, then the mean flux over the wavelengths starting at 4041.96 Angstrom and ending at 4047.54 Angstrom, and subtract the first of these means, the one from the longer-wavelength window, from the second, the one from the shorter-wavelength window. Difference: 0.16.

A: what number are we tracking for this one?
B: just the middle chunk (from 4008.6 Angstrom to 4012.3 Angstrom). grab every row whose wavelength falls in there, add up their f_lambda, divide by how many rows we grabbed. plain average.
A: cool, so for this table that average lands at 2.04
